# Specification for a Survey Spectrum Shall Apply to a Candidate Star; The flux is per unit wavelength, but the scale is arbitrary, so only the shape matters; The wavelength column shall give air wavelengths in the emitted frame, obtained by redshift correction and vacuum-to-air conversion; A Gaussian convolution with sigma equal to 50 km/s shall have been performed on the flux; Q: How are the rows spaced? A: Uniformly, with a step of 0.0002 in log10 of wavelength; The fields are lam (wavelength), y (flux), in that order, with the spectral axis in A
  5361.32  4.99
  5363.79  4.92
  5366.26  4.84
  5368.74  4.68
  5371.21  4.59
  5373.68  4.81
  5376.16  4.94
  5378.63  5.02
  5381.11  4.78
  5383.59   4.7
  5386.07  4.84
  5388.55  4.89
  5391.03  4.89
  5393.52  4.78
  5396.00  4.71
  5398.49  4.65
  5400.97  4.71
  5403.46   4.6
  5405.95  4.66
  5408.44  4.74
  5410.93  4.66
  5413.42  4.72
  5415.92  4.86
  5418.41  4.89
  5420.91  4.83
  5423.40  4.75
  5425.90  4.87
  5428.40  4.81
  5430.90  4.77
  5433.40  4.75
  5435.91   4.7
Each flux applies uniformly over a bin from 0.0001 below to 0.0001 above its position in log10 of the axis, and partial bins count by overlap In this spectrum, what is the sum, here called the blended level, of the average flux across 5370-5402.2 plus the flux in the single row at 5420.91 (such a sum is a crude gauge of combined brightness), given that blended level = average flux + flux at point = 9.62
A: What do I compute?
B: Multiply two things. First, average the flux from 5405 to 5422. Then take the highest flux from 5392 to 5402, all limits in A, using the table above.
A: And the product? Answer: 22.8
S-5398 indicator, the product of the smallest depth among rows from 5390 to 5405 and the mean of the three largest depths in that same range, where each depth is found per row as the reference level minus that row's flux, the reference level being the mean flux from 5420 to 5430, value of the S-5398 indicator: -0.012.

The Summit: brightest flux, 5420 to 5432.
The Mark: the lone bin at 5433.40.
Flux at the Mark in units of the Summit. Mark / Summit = 0.98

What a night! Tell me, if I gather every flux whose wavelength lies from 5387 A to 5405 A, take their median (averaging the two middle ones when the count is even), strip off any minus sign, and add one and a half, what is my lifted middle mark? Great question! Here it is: 6.21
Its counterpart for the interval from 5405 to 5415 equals 6.19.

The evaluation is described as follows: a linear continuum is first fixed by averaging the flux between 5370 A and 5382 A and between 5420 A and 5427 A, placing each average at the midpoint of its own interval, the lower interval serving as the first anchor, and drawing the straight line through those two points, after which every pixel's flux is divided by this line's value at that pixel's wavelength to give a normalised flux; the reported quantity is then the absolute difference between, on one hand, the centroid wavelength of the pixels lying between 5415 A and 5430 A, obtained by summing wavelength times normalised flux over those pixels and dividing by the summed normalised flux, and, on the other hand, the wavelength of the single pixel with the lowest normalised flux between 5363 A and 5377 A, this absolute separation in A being 50.9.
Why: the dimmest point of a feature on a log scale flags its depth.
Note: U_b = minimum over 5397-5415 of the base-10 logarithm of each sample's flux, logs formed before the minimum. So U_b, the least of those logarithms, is 0.663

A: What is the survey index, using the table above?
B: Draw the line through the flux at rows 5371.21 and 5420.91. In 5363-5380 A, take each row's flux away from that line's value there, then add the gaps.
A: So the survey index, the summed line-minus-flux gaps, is -1.7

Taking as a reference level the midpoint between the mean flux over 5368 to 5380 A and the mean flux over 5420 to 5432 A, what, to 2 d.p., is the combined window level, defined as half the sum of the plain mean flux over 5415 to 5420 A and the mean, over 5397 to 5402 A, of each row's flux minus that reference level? 2.37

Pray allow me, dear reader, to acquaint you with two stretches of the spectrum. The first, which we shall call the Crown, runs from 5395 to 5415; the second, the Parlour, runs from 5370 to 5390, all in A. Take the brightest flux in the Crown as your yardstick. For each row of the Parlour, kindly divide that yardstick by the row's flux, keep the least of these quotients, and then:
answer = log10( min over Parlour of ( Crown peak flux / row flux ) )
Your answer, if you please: -0.025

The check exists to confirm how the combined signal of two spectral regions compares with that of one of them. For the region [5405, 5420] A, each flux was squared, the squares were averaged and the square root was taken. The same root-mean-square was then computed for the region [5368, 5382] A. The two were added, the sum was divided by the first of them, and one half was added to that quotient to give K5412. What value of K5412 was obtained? 2.51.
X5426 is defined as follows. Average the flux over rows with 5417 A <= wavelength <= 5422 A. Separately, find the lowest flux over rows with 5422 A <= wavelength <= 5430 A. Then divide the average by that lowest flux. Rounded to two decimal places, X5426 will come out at 1.02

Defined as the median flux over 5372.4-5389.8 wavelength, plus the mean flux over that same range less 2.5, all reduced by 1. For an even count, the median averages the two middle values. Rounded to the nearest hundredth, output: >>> 6.19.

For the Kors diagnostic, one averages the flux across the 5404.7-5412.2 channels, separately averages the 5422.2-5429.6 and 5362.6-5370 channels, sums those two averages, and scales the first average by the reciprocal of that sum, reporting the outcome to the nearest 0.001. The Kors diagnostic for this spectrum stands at 0.487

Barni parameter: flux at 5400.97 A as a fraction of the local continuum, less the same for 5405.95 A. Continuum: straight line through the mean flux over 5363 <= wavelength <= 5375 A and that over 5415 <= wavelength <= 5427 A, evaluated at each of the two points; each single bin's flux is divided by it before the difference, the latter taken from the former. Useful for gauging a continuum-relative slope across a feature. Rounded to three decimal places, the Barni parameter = 0.012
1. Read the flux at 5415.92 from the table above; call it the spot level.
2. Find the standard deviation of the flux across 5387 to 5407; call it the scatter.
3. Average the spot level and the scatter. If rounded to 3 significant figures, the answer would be 2.48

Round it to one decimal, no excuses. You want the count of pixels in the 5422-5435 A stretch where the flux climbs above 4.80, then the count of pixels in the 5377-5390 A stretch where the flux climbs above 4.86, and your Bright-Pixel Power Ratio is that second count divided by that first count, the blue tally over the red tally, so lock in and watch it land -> 1.0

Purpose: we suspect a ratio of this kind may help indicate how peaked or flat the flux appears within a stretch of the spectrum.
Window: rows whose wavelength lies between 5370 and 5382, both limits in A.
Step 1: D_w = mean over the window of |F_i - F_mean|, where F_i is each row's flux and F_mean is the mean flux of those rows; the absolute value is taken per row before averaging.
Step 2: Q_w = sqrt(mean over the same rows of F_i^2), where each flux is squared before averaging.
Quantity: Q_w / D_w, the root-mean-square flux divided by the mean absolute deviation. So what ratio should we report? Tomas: 40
